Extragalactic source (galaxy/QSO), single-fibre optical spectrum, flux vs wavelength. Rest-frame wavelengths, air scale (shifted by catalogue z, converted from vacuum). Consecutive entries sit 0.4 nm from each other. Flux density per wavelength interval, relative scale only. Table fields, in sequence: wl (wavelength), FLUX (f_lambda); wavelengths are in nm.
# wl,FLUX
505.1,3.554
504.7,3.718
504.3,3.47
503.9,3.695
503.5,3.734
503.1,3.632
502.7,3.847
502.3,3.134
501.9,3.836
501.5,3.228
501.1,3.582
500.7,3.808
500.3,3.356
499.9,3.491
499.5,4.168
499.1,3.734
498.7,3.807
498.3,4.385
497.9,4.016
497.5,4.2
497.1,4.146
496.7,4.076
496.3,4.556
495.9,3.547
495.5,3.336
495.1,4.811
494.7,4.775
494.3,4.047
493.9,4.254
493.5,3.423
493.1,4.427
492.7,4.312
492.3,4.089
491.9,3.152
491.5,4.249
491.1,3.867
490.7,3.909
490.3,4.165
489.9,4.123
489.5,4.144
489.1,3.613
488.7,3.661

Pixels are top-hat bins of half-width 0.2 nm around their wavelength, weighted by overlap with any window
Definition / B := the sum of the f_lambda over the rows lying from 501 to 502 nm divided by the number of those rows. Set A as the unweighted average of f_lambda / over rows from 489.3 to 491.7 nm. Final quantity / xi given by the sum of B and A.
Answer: 7.62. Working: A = 4.08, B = 3.55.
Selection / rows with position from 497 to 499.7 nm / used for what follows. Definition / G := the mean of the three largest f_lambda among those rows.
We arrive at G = 4.3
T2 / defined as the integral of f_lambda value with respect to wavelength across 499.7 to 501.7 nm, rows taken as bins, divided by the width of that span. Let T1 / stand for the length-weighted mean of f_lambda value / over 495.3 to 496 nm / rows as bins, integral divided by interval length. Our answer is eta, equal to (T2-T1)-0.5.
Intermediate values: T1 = 3.4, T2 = 3.5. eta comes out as -0.4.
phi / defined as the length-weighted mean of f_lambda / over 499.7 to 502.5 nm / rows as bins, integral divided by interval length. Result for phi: 3.49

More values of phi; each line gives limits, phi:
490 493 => 3.98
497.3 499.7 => 4.05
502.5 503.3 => 3.74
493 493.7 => 3.85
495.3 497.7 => 3.98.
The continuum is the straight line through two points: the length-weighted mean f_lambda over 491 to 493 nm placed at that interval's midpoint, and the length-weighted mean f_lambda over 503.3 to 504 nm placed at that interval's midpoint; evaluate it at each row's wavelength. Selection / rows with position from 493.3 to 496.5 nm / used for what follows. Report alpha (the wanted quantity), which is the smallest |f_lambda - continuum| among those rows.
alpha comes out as 0.13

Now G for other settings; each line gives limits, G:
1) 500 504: 3.8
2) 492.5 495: 4.5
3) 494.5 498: 4.7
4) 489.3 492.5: 4.2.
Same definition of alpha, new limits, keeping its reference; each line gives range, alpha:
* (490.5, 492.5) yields 0.08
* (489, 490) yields 0.12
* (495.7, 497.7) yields 0.21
